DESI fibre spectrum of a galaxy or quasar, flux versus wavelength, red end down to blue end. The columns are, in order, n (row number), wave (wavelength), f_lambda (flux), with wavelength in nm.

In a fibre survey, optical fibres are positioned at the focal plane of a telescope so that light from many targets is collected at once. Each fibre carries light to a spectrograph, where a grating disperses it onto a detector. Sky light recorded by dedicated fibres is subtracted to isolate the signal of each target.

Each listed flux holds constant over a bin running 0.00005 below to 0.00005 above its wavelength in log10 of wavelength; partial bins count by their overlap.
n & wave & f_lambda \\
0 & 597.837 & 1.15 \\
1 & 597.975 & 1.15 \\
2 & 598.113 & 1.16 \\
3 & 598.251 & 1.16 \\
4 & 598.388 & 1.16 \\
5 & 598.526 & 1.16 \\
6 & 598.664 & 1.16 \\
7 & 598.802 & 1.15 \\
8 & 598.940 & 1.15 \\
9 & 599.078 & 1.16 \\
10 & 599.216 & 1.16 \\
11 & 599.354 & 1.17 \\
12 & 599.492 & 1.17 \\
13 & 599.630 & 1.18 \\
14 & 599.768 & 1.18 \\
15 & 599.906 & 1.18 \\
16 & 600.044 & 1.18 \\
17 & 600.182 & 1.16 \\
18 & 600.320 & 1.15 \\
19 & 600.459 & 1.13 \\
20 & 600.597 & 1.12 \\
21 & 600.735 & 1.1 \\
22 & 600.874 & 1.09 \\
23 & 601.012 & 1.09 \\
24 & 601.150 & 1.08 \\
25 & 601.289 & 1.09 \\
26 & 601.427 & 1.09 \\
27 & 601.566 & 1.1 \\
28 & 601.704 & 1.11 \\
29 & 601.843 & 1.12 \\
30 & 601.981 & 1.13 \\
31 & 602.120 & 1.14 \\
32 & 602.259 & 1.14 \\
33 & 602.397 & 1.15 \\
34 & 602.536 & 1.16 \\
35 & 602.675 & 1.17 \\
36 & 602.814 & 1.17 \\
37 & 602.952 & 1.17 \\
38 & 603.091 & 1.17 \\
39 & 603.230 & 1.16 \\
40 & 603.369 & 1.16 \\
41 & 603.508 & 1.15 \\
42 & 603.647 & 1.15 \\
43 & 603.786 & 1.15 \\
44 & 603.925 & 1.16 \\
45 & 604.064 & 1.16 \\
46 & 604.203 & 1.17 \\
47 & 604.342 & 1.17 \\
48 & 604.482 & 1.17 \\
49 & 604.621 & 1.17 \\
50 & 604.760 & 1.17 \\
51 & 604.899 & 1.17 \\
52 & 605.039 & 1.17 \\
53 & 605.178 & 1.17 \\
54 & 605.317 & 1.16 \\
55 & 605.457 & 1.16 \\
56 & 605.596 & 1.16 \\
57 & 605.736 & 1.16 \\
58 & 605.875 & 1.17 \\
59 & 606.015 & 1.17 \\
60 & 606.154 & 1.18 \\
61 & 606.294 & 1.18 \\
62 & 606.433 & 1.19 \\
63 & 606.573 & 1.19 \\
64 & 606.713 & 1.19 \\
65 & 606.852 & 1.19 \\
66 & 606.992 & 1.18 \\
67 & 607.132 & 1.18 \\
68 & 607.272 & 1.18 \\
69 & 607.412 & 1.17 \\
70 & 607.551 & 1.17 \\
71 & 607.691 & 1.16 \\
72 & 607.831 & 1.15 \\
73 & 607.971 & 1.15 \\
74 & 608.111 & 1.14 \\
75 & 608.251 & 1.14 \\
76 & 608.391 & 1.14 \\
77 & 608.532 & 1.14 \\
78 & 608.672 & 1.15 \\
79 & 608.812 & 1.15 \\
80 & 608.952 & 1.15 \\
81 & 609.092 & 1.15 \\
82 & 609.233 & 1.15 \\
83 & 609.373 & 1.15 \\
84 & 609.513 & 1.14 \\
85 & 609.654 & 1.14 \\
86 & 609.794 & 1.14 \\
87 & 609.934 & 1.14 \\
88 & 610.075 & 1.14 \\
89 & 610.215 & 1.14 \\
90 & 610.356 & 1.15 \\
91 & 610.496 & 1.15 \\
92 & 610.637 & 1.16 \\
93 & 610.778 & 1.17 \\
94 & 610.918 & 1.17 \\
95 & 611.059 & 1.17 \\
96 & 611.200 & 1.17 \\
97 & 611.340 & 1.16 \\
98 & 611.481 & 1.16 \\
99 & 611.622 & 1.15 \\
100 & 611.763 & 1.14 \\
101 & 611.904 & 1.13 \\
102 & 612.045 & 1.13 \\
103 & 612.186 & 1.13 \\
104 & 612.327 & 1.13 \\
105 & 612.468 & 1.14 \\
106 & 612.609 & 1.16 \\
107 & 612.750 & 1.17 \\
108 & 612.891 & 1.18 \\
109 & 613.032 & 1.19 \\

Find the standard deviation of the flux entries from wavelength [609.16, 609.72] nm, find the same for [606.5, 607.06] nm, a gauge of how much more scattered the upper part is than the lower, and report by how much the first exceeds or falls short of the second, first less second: 0.001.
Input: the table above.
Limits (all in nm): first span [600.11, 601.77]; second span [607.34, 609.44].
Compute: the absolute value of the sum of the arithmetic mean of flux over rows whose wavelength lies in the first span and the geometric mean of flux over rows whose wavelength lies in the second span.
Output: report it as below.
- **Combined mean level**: 2.26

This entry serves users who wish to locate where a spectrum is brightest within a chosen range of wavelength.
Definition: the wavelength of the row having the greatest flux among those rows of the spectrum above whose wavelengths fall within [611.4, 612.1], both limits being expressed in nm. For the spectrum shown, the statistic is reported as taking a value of 611.481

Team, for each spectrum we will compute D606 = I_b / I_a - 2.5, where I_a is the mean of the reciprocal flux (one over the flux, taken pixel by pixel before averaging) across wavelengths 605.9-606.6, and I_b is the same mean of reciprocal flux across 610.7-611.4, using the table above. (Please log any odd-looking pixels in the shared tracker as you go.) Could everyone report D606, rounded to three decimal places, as -1.488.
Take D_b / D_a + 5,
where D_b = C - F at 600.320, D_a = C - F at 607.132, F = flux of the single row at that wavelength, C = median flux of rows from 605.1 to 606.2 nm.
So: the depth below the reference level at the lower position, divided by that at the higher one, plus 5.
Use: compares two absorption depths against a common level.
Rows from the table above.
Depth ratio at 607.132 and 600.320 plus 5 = 4.0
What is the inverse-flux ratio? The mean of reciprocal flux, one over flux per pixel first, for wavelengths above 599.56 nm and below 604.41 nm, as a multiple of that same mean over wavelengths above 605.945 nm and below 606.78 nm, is 1.04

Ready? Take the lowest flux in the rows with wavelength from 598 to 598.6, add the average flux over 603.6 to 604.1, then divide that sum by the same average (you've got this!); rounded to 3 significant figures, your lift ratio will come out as 2.00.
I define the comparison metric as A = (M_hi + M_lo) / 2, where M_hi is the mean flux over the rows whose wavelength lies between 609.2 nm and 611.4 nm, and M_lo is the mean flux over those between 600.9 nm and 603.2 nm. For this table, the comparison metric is 1.14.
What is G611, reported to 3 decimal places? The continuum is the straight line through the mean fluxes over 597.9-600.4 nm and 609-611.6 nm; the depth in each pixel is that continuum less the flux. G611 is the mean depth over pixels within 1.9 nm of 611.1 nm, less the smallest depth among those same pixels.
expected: 0.031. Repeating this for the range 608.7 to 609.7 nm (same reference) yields 0.003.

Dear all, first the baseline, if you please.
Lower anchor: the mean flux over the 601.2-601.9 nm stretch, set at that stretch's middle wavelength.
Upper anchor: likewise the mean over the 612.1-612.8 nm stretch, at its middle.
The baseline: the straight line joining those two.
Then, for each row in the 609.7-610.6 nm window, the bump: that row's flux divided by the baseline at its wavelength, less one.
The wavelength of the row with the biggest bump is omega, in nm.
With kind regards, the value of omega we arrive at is 610.356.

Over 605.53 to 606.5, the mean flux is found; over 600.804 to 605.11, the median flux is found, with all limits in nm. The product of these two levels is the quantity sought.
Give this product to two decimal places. 1.36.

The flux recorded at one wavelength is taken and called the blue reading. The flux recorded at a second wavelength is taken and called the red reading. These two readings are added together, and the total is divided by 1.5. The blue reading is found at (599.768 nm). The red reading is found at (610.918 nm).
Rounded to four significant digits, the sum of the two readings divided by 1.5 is 1.567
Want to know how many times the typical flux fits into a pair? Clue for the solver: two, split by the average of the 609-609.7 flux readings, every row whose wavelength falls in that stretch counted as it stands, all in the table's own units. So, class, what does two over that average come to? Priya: 1.75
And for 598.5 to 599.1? 1.73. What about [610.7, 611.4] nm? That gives 1.71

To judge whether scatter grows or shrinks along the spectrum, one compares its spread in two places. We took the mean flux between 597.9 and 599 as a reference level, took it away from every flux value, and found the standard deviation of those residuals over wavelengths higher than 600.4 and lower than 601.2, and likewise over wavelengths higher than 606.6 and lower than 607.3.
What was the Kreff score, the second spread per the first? 0.3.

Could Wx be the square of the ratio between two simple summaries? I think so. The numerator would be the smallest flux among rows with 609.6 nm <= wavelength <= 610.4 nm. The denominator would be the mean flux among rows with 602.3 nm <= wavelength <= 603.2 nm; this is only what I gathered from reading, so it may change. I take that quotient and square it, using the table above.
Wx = 0.958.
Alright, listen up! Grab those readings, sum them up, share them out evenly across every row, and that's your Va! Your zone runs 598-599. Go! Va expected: 1.16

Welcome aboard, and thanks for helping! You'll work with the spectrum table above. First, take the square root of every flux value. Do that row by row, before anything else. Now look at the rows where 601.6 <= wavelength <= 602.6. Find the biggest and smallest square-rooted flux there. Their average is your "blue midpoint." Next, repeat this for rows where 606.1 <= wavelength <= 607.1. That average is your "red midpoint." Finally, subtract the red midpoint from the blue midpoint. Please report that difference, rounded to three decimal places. -0.023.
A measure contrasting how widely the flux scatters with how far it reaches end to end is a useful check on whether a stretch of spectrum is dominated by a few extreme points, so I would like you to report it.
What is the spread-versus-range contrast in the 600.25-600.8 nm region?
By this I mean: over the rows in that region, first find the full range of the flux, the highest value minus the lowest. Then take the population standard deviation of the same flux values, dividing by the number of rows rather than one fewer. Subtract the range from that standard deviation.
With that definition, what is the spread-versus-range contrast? -0.032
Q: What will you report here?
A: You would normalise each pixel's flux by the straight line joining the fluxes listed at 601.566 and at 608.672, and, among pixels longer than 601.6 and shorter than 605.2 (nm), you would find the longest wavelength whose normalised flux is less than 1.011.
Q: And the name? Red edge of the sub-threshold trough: 601.704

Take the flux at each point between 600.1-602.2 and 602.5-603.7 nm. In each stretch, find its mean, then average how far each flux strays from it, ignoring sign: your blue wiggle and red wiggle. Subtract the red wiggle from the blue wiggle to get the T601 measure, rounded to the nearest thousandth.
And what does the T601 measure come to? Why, 0.014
